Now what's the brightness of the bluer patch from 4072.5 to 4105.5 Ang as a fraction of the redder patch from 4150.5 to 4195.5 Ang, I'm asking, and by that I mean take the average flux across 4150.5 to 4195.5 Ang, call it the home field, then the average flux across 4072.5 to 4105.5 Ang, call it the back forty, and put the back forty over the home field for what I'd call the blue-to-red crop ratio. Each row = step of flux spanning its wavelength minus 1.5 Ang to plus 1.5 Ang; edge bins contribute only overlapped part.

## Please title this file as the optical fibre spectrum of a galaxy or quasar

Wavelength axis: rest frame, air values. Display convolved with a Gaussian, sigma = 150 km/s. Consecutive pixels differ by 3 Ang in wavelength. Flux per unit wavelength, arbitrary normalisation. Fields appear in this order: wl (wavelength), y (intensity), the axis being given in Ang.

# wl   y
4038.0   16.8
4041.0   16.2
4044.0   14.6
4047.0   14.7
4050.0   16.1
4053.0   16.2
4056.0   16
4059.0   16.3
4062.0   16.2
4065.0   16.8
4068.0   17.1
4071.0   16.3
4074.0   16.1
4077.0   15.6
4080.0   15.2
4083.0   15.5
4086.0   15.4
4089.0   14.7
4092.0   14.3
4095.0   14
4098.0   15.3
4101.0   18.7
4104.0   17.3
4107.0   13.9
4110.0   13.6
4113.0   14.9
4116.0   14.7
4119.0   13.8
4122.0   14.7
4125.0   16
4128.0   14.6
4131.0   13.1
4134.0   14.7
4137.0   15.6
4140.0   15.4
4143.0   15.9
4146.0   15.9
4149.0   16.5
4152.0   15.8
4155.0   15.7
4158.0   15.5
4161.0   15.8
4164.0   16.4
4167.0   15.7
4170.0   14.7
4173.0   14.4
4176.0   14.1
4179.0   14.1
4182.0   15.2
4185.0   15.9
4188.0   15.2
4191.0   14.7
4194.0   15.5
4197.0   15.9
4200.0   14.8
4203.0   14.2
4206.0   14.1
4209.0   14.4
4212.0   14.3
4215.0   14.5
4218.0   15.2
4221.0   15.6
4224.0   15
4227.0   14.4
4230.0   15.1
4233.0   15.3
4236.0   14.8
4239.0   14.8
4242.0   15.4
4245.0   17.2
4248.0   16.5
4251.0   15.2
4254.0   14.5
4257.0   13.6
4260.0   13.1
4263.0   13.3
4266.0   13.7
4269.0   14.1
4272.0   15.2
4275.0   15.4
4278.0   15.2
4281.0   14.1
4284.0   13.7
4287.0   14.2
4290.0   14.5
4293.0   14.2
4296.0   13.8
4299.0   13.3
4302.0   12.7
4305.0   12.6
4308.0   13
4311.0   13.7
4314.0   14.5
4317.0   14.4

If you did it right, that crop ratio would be 1.03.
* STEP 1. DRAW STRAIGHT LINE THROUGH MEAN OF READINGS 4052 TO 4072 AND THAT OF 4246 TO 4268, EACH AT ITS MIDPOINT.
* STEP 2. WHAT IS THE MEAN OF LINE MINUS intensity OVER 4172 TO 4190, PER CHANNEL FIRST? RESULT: 0.3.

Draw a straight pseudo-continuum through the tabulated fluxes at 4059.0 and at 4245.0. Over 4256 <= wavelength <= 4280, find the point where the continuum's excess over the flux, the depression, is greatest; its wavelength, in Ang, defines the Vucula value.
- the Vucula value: 4260.0 Ang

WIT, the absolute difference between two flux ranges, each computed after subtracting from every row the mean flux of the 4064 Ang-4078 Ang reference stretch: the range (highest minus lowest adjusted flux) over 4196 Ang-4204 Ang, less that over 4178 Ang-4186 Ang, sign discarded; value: 0.10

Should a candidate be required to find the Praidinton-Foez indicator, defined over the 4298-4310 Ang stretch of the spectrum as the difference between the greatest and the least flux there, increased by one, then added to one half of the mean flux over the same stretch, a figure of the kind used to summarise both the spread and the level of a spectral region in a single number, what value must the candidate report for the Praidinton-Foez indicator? 8.2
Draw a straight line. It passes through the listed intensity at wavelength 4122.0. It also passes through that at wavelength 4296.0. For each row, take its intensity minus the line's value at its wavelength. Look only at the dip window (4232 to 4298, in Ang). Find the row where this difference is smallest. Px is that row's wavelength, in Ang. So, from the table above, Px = 4260.0 Ang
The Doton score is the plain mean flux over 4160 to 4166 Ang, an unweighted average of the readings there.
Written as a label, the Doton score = 16.1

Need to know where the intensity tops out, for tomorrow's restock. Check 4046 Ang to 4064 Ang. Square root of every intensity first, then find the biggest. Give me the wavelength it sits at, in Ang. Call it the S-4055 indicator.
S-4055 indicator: 4059.0 Ang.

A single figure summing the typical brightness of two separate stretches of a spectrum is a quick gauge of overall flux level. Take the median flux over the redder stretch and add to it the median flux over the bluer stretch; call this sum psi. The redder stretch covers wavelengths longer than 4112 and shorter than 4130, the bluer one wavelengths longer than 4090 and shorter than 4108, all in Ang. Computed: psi 29.5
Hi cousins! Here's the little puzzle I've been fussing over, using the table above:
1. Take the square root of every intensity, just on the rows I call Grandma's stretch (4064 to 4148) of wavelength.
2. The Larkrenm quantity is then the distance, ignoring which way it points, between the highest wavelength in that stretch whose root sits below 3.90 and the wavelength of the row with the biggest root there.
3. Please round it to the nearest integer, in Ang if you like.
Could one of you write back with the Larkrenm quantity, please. 33 Ang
